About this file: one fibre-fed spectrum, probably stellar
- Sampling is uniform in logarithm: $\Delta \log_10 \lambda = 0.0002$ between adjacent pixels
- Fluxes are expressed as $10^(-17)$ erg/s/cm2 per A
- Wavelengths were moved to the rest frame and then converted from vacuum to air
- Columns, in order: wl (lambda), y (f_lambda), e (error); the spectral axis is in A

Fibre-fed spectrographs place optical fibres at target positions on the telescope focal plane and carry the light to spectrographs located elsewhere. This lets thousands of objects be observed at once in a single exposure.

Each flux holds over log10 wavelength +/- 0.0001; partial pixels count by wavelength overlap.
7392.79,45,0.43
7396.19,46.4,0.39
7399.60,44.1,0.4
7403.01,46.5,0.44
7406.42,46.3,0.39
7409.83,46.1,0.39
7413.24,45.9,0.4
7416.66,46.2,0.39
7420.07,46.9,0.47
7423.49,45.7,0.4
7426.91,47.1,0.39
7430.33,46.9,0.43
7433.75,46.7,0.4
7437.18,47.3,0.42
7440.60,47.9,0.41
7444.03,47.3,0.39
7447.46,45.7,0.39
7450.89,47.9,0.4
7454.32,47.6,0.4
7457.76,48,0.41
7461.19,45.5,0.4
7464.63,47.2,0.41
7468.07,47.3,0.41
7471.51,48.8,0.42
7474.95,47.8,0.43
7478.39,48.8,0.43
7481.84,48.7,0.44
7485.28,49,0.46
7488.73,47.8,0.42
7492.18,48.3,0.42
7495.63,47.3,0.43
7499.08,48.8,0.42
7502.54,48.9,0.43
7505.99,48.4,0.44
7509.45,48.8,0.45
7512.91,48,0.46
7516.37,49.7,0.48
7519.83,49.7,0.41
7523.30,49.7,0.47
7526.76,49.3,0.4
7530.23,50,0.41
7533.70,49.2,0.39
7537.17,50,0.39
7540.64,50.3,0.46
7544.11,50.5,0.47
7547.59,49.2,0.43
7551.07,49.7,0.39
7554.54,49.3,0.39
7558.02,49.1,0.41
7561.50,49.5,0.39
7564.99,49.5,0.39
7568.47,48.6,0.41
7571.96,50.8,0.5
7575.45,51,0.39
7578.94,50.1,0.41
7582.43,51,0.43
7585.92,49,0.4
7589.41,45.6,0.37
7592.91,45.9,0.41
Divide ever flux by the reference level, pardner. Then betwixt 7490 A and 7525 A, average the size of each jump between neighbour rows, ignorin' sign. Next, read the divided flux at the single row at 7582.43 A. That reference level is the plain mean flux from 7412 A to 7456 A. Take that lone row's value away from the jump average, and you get -1.07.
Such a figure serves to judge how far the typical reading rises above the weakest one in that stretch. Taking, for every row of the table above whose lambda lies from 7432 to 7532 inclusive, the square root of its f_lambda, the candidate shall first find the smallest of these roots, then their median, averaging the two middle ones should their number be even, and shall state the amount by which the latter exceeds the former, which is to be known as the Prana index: 0.18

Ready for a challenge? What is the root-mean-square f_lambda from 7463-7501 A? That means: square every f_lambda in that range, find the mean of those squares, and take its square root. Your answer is 48.17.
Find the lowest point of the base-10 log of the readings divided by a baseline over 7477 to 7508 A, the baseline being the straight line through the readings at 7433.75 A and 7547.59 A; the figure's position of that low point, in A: 7495.63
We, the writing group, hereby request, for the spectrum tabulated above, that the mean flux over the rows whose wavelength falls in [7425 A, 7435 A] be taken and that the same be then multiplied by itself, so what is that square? 2200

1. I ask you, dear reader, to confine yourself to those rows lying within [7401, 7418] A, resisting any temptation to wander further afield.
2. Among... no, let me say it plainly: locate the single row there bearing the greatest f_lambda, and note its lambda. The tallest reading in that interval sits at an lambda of 7403.01 A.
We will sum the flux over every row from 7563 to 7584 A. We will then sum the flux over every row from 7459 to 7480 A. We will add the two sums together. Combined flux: 586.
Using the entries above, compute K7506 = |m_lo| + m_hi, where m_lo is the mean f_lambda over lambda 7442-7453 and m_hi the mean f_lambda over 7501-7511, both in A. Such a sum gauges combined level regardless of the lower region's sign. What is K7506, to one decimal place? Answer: 95.7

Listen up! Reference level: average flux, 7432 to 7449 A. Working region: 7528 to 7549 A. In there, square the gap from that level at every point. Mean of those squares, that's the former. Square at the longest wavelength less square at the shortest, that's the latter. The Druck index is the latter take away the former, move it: -13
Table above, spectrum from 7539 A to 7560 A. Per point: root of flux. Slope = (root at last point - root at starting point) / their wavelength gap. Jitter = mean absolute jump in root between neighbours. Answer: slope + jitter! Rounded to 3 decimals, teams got 0.032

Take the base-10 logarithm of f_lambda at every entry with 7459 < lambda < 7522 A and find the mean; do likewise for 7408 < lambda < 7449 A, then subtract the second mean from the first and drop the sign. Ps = 0.0148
